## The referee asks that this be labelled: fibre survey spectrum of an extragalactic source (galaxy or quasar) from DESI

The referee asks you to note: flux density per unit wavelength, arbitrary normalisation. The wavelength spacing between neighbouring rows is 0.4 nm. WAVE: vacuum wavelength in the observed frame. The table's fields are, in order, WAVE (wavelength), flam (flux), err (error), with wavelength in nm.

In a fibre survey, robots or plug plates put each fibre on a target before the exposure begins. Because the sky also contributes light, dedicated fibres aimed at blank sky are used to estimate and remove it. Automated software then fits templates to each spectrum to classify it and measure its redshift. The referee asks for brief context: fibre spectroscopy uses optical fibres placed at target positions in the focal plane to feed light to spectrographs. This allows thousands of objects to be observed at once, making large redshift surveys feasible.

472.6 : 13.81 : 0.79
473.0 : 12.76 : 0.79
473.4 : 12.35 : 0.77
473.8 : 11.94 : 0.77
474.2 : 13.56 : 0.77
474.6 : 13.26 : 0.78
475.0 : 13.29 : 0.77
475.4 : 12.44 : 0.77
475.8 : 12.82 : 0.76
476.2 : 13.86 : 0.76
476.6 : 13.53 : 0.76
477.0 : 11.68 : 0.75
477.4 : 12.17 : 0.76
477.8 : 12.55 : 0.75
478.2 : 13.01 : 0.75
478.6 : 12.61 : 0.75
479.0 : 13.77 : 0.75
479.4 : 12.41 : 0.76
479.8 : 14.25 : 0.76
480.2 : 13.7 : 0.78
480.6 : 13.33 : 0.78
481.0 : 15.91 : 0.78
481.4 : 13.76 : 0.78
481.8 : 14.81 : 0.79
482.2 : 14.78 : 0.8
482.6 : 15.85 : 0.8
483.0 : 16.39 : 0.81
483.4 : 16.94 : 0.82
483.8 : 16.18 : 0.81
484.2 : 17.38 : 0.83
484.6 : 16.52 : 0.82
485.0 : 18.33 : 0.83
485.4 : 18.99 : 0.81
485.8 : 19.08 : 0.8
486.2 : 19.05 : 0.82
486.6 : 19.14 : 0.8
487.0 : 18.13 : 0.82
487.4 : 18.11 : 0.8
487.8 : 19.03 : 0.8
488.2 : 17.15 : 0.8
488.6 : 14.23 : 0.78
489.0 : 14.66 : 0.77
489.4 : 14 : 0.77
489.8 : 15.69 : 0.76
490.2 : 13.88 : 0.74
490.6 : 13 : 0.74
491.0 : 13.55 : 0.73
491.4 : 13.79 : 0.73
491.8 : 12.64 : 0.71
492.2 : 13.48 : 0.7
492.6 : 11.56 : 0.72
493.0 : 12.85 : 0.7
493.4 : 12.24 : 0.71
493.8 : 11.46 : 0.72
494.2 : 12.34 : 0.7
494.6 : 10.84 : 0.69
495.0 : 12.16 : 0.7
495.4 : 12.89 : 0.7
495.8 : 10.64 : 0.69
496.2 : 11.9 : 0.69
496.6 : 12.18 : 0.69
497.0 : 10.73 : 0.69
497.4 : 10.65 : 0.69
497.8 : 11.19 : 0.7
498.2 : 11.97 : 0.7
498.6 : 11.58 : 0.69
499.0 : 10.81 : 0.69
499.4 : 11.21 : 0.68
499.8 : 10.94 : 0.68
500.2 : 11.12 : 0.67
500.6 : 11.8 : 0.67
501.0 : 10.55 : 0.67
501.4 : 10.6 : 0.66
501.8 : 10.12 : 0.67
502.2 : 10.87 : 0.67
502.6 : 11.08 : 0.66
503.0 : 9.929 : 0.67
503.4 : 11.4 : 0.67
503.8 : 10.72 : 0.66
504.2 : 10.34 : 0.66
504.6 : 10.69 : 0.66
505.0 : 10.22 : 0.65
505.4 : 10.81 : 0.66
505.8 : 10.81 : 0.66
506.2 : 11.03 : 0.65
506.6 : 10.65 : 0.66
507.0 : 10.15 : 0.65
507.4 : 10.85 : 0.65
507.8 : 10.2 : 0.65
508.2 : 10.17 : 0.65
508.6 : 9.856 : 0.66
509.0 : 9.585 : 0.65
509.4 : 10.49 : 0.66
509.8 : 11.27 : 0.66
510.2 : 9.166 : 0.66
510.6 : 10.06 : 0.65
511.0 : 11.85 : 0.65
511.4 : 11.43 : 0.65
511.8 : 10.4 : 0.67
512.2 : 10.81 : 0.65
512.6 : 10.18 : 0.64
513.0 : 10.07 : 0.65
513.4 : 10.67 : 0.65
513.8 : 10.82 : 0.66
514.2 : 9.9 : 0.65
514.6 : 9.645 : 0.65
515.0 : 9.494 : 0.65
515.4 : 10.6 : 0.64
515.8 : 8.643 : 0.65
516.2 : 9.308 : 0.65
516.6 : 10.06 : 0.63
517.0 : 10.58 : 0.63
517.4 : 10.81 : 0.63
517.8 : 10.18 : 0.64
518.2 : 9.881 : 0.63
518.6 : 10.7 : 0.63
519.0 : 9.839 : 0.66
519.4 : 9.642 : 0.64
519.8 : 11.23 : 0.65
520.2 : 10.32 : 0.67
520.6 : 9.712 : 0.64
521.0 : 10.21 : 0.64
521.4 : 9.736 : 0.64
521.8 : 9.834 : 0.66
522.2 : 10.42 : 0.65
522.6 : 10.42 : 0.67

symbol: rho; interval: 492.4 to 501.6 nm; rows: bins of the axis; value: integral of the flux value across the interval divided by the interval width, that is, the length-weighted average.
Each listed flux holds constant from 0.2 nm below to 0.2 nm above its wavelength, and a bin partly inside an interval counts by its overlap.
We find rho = 11.5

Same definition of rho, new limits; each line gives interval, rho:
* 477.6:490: 15.8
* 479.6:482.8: 14.5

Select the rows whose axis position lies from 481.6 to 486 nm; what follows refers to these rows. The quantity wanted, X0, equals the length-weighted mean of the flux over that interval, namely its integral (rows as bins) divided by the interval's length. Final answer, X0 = 16.8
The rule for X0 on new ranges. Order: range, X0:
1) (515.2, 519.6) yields 10.0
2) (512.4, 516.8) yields 9.9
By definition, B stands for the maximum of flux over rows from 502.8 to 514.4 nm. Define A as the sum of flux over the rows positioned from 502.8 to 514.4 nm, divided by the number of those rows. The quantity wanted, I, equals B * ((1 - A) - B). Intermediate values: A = 10.5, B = 11.85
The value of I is -253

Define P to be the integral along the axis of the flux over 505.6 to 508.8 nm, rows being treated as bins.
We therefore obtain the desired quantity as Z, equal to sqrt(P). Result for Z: 5.8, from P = 33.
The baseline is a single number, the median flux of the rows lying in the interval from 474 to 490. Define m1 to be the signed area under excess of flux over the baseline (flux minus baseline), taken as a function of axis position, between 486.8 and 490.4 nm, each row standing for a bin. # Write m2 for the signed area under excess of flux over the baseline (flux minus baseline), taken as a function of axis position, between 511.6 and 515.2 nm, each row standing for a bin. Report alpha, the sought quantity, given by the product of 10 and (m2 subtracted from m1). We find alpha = 212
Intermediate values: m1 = 6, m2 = -15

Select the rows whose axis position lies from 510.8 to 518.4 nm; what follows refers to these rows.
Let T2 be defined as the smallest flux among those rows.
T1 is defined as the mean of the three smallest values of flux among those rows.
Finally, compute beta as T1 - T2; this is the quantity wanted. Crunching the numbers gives 0.5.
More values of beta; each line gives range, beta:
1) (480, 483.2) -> 0.3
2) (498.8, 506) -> 0.2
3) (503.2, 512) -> 0.4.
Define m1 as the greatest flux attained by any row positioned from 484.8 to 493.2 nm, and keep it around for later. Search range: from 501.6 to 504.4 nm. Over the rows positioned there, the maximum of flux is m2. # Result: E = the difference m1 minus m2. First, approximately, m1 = 19.14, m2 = 11.4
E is 7.7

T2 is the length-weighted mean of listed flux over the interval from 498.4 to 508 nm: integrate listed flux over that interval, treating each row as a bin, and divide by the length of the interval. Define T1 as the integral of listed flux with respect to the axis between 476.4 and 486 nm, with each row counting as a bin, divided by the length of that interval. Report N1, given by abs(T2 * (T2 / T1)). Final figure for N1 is 8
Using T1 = 14.9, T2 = 10.8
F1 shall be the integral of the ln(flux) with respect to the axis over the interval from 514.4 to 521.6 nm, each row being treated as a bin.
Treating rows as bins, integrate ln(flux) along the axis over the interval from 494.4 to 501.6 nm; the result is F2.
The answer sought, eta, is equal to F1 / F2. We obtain 0.95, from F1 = 16.6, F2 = 17.5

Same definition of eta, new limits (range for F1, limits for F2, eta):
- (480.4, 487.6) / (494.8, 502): 1.16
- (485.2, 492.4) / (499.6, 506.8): 1.16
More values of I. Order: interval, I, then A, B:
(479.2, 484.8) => -548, 15.2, 17.38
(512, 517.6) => -216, 10.1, 10.82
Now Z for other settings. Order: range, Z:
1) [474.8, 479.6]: 7.9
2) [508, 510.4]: 4.9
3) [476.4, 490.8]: 14.9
